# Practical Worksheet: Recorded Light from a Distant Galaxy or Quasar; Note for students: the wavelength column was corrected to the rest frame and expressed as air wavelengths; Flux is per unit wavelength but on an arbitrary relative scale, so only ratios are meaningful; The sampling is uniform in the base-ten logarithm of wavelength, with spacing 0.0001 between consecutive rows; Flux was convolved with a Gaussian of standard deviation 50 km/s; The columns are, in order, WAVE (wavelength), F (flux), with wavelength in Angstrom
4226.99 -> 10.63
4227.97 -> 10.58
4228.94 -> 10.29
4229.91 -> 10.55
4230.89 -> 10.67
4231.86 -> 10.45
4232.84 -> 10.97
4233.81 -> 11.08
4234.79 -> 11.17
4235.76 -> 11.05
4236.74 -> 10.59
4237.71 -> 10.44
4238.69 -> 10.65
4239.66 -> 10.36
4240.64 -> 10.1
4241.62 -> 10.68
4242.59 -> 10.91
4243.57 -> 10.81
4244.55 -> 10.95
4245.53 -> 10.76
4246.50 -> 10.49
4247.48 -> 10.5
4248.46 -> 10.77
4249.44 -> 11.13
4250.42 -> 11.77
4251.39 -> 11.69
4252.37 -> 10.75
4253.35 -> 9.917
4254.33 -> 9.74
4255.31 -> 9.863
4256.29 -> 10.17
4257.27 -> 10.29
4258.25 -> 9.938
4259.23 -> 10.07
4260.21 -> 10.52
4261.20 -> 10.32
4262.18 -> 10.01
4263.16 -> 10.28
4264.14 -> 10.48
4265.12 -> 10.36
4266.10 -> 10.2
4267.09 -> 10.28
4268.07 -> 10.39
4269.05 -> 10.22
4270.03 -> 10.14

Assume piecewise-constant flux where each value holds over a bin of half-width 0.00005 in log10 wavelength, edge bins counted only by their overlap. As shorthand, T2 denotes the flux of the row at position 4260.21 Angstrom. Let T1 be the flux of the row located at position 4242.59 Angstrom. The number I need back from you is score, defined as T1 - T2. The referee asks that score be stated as 0.4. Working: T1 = 10.91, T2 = 10.52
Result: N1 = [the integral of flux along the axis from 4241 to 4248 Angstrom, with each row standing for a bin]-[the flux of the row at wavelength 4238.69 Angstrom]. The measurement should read 64.4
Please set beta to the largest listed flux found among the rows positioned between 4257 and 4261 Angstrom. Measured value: 10.52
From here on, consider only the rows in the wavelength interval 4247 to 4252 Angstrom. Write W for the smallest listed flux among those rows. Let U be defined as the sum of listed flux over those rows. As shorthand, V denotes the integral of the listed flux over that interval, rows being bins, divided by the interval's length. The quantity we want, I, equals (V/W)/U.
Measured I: 0.0190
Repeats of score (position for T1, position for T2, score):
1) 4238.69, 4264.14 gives 0.2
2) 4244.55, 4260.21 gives 0.4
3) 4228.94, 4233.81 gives -0.8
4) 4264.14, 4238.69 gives -0.2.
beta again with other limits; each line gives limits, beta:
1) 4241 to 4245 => 10.95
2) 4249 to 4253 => 11.77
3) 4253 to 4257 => 10.17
